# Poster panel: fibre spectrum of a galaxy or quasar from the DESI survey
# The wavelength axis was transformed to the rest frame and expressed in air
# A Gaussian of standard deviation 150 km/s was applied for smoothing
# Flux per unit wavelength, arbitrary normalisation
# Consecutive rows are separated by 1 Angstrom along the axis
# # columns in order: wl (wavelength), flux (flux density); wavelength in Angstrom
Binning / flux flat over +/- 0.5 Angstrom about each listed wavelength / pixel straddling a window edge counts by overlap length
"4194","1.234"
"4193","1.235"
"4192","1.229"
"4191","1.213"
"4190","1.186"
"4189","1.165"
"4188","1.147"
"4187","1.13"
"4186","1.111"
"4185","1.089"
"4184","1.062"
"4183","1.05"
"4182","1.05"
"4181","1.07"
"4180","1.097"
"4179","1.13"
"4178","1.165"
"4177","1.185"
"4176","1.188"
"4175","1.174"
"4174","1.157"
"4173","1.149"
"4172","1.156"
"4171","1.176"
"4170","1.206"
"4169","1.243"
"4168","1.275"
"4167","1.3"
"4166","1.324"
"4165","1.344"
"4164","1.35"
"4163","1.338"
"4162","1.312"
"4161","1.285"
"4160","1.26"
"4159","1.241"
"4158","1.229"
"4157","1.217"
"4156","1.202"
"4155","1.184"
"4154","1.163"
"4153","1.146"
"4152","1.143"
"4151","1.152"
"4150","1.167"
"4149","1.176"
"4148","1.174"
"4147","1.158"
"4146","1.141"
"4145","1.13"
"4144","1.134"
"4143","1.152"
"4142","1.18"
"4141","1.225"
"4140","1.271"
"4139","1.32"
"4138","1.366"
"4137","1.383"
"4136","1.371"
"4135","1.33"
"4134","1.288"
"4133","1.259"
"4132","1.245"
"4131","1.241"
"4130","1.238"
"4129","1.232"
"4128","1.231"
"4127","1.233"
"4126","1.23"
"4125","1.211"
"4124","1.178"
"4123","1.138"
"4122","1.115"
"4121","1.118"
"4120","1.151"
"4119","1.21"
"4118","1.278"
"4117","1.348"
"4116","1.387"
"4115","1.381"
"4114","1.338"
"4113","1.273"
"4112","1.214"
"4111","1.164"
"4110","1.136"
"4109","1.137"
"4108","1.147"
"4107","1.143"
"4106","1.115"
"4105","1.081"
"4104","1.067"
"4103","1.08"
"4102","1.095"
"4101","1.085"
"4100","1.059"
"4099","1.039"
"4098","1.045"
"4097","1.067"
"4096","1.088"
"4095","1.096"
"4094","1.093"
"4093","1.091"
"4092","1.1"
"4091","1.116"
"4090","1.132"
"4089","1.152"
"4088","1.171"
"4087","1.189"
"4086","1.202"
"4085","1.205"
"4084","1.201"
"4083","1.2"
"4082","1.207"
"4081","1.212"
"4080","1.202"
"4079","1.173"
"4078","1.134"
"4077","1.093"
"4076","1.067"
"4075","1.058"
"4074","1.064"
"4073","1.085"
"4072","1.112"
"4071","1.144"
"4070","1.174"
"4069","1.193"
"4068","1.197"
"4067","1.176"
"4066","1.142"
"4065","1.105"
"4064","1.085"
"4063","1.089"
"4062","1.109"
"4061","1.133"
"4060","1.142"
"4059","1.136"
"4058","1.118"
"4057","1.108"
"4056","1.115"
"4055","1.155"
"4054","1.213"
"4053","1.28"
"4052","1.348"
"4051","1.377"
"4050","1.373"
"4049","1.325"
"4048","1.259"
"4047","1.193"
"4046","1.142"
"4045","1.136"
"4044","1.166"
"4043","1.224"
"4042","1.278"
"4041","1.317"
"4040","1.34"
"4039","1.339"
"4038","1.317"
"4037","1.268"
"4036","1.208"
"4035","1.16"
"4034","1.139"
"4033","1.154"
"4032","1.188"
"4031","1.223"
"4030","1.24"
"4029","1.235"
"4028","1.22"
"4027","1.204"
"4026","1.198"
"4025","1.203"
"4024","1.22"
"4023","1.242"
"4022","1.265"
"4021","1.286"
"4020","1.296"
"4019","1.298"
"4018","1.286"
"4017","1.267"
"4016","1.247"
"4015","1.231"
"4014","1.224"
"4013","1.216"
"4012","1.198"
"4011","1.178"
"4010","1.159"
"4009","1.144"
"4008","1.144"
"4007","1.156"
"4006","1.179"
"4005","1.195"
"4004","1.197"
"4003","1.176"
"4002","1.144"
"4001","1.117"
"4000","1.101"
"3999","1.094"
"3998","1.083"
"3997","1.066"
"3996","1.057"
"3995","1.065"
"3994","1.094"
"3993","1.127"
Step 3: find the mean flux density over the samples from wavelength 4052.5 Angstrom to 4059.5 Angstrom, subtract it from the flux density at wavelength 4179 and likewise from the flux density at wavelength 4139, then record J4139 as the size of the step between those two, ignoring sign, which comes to 0.19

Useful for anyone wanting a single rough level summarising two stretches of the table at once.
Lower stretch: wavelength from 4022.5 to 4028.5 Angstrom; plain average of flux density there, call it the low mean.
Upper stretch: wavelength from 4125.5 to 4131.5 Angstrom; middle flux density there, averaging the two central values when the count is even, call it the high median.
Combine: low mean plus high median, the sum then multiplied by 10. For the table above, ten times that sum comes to 24.5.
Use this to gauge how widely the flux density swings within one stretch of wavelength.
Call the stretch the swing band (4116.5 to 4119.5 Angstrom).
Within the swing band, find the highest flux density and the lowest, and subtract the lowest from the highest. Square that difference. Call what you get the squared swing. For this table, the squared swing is 0.019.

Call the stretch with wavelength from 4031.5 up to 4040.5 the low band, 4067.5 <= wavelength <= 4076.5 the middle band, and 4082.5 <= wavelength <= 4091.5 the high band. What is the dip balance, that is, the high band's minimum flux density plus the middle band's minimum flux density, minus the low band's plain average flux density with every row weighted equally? 0.94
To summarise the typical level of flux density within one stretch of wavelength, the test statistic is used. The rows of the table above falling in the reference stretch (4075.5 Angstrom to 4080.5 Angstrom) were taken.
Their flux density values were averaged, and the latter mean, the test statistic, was 1.13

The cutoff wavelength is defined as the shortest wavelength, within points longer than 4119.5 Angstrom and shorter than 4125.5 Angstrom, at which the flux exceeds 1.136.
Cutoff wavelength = 4120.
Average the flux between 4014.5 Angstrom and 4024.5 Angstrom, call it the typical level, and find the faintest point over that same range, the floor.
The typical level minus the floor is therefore 0.044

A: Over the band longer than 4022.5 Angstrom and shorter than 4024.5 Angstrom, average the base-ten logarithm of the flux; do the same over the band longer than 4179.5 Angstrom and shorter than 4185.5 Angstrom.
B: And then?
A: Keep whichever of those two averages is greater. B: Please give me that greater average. 0.090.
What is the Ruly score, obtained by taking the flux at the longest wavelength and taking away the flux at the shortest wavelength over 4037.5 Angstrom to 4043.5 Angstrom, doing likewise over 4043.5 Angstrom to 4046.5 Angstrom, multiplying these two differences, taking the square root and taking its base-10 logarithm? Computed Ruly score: -1.33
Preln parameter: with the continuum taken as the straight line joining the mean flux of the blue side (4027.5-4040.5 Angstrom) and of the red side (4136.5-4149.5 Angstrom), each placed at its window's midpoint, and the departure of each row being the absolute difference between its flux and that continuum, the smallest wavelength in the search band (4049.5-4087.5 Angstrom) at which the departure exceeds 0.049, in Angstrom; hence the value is 4050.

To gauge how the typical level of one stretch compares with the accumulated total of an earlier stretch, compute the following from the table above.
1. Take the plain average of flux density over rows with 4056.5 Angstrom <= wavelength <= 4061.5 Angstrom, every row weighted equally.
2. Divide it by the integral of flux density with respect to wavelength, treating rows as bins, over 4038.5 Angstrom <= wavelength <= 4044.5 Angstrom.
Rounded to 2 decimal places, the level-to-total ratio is 0.15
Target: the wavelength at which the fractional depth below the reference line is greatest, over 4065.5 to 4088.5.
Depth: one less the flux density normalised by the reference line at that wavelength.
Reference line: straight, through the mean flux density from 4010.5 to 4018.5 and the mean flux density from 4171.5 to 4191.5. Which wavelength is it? 4075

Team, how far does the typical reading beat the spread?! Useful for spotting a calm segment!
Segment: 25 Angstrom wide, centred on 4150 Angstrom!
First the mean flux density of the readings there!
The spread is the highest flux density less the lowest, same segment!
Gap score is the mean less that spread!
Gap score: 0.97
